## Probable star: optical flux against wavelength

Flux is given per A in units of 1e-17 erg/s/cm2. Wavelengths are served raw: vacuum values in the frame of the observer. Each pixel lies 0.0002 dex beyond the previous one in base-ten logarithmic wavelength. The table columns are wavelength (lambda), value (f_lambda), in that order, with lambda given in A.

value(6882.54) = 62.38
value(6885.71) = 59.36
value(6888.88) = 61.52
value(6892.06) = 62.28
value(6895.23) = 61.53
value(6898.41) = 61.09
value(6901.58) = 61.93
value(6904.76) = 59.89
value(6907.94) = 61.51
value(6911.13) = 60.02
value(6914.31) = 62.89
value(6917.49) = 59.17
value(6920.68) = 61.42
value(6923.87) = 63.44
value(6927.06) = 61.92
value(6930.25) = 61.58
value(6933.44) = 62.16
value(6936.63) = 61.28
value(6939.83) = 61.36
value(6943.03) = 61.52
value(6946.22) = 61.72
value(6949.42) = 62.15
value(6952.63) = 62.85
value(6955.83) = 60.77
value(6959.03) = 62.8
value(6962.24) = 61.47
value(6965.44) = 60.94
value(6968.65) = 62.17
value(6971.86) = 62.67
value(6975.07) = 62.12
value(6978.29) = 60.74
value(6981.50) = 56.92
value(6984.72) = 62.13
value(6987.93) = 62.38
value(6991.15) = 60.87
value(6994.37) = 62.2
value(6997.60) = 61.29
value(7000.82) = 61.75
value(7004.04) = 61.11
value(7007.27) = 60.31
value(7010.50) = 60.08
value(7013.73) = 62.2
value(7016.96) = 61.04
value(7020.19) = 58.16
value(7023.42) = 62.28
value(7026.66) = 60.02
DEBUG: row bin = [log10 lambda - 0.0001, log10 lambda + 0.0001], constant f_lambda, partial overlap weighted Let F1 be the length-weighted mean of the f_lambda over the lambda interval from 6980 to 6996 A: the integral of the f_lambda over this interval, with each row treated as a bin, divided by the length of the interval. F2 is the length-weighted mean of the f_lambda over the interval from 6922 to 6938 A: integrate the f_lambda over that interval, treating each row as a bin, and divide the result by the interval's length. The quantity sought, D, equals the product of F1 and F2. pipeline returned 3782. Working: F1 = 60.9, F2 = 62.09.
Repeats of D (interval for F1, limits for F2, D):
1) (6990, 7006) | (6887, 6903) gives 3786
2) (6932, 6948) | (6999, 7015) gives 3763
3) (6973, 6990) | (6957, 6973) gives 3775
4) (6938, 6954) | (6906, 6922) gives 3771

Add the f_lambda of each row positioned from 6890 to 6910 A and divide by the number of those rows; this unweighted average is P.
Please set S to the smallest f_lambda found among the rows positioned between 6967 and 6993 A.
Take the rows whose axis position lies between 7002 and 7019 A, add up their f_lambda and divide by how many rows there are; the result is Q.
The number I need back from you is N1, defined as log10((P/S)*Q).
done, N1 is 1.82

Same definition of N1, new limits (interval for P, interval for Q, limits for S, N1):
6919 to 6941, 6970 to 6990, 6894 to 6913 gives 1.80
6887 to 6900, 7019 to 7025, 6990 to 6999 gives 1.78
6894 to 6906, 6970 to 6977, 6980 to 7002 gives 1.83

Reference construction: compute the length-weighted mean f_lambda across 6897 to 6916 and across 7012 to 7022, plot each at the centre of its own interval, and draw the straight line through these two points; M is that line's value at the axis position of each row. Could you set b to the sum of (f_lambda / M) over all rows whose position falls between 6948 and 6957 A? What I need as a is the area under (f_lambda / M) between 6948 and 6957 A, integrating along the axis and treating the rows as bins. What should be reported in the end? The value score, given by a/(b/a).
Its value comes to 27.4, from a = 9.1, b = 3.048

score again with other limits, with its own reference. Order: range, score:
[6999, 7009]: 33.6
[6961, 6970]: 27.3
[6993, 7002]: 27.4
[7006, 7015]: 27.1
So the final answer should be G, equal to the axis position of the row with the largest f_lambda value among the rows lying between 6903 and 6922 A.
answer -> 6914.31 A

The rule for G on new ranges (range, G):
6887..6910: 6892.06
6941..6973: 6952.63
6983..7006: 6987.93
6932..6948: 6933.44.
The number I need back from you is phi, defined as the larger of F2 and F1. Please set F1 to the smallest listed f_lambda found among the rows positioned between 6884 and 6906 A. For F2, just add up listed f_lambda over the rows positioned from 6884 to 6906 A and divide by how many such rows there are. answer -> 61.1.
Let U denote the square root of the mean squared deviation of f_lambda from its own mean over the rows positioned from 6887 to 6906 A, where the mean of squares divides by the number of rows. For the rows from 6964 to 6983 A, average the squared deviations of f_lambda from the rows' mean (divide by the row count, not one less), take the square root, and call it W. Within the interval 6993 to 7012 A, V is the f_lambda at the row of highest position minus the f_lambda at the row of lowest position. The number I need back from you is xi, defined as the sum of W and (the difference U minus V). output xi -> 4.8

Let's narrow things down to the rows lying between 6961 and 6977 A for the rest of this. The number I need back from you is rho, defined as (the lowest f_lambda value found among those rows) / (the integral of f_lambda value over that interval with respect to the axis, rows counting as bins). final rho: 0.062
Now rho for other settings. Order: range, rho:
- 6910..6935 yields 0.038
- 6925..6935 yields 0.099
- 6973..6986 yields 0.072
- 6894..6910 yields 0.061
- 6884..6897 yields 0.075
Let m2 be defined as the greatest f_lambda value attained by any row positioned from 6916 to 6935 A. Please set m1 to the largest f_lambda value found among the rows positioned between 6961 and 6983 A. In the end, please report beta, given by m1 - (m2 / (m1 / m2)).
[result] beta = -1.5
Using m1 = 62.67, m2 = 63.44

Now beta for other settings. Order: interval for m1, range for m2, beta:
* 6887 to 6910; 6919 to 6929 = -2.3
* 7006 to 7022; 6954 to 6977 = -1.2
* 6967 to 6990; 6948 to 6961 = -0.4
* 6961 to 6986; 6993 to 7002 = 0.9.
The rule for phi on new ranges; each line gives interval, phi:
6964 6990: 61.3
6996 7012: 60.9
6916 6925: 61.3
